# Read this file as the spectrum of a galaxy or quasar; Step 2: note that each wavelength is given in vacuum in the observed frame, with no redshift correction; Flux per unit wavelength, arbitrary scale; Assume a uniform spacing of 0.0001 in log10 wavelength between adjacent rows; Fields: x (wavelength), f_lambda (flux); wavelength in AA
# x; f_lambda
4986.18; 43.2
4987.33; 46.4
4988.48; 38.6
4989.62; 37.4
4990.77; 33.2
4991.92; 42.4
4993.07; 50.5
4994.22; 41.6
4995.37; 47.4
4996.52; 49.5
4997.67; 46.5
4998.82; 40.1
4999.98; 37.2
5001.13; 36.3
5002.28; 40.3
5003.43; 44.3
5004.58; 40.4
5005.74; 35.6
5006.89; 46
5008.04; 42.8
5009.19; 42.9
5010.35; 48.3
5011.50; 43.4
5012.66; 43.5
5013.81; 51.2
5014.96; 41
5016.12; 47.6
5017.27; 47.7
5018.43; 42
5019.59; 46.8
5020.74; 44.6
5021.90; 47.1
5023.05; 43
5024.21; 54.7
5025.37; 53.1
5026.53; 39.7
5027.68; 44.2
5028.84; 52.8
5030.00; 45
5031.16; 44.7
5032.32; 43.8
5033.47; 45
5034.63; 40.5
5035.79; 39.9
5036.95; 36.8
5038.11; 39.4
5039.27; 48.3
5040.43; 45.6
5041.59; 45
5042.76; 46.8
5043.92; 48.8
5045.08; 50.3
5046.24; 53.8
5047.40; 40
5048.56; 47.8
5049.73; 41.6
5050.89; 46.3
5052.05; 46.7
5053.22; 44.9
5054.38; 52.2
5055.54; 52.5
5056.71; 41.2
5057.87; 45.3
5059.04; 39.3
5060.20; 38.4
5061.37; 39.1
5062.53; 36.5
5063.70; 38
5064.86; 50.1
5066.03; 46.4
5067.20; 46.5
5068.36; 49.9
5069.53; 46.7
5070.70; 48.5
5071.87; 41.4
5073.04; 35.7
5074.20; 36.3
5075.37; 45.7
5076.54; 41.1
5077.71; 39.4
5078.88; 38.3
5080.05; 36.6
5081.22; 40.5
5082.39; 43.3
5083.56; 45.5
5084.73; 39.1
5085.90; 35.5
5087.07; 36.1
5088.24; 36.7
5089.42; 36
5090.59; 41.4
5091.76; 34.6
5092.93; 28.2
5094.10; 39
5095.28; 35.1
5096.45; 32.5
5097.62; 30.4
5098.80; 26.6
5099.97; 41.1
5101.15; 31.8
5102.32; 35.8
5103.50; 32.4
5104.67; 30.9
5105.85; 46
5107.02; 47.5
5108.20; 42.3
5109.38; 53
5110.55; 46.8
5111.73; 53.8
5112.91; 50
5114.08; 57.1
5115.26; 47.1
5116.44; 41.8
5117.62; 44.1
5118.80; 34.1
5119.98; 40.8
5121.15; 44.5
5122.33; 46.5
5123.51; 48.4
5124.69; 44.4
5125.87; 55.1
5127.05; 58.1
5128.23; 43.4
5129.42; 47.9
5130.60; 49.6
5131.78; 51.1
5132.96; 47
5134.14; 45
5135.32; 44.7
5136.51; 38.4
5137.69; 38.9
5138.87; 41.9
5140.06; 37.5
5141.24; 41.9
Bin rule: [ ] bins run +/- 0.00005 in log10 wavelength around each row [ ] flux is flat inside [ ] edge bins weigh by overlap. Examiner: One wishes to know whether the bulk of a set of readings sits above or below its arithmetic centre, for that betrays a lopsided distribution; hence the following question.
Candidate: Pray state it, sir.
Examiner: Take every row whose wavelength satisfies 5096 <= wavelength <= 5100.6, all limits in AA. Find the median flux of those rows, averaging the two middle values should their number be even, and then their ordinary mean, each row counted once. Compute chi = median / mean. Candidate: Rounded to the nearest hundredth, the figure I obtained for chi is 0.96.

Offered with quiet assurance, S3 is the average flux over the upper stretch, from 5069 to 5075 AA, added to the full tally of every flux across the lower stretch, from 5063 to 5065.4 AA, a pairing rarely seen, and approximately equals 130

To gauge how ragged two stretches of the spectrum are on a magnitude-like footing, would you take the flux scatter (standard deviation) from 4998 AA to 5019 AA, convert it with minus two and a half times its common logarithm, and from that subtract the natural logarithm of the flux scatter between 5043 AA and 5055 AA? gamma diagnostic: -3.0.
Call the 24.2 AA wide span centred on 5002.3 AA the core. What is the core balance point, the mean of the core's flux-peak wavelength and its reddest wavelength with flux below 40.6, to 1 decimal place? 5009.8 AA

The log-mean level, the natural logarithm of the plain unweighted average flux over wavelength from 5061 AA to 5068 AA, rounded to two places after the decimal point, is 3.76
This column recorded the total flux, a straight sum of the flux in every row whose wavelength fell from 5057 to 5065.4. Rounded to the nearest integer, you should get 287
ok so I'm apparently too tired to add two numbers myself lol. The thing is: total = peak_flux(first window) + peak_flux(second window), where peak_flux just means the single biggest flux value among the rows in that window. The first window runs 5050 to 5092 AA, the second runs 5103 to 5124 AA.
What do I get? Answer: 110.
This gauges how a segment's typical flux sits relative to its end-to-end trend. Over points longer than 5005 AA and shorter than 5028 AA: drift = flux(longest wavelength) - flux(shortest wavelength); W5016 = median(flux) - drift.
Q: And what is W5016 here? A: 35.8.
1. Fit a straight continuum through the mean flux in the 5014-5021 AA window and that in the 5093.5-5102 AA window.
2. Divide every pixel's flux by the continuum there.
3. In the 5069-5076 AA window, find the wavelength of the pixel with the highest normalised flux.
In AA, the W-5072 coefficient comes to 5070.70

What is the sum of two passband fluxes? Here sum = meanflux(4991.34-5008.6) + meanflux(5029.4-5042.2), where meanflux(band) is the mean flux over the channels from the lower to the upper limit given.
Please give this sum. 85.8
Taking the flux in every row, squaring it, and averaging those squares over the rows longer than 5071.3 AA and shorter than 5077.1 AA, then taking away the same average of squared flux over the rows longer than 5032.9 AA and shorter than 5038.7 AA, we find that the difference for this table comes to -16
